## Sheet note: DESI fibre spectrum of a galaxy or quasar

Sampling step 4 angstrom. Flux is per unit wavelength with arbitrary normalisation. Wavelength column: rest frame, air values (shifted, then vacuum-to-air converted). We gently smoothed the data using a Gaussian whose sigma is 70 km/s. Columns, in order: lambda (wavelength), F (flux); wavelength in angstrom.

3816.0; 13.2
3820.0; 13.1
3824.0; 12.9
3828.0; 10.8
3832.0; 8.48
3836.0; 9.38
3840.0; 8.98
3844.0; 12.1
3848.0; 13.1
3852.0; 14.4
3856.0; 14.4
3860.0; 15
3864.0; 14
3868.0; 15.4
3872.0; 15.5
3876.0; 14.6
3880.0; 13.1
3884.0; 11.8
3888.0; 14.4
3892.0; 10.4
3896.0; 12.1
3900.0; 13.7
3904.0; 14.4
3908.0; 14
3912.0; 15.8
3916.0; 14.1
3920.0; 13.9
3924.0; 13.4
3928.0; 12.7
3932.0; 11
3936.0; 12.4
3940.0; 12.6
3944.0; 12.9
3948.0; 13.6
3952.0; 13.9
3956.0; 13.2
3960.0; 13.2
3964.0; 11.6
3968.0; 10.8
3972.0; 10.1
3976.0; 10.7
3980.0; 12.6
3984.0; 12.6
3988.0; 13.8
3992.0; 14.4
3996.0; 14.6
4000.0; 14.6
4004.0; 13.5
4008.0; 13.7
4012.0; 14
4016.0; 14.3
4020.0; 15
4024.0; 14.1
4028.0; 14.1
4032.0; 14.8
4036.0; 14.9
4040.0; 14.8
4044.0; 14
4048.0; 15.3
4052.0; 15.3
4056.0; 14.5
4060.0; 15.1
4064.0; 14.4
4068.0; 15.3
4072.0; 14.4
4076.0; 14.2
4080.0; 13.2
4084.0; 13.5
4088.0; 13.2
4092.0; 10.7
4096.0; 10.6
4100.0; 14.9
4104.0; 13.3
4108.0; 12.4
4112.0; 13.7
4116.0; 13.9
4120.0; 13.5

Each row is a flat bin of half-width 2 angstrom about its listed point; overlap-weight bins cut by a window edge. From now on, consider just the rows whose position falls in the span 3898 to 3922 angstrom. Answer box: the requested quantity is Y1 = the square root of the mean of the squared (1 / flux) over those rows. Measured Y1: 0.0701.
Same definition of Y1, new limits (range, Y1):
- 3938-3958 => 0.0757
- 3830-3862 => 0.0897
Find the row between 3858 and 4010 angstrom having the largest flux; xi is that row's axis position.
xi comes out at 3912.0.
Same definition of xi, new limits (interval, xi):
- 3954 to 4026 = 4020.0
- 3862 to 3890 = 3872.0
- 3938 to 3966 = 3952.0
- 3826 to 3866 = 3860.0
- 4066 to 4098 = 4068.0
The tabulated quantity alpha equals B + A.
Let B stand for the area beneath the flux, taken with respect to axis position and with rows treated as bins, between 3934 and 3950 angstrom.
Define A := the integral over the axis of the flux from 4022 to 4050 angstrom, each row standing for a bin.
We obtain 614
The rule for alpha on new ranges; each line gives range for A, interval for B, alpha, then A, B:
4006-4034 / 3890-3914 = 722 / 400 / 322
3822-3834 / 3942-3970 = 486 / 129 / 357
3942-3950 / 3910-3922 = 281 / 106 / 175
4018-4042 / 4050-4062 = 530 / 351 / 180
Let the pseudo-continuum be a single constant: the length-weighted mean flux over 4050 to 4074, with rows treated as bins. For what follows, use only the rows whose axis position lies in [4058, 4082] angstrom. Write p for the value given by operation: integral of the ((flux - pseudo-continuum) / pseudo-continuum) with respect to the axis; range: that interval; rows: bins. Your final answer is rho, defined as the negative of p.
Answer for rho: 0.6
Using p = -0.6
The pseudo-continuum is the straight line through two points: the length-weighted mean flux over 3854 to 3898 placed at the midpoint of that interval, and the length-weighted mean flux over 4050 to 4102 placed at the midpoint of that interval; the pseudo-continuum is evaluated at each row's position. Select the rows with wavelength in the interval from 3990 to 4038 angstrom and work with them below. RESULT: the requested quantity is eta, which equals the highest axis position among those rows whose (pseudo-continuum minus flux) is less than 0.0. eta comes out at 4036.0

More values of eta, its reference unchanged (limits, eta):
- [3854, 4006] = 4000.0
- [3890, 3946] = 3920.0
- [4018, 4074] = 4072.0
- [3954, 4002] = 4000.0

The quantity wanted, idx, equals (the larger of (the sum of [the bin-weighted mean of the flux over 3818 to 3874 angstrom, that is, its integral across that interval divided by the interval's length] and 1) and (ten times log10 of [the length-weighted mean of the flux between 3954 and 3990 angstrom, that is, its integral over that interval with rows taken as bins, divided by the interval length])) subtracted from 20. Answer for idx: 6.3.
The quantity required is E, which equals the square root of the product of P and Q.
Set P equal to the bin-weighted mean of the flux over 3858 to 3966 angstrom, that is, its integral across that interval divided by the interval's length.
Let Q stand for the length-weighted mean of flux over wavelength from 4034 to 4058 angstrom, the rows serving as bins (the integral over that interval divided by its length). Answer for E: 14.1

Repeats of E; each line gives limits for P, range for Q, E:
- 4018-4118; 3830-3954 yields 13.5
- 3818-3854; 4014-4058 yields 13.0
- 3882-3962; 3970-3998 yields 12.9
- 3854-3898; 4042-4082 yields 14.1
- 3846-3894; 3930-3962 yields 13.3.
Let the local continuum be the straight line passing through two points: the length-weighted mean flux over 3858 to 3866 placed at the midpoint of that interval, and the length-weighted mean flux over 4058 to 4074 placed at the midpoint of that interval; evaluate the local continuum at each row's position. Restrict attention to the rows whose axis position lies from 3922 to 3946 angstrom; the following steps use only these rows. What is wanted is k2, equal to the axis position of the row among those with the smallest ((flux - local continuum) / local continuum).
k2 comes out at 3932.0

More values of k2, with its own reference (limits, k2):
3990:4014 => 4004.0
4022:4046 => 4044.0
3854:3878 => 3864.0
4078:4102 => 4096.0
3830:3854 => 3832.0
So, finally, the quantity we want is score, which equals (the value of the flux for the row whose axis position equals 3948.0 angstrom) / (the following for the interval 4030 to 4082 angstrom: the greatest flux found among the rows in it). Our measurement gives 0.89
